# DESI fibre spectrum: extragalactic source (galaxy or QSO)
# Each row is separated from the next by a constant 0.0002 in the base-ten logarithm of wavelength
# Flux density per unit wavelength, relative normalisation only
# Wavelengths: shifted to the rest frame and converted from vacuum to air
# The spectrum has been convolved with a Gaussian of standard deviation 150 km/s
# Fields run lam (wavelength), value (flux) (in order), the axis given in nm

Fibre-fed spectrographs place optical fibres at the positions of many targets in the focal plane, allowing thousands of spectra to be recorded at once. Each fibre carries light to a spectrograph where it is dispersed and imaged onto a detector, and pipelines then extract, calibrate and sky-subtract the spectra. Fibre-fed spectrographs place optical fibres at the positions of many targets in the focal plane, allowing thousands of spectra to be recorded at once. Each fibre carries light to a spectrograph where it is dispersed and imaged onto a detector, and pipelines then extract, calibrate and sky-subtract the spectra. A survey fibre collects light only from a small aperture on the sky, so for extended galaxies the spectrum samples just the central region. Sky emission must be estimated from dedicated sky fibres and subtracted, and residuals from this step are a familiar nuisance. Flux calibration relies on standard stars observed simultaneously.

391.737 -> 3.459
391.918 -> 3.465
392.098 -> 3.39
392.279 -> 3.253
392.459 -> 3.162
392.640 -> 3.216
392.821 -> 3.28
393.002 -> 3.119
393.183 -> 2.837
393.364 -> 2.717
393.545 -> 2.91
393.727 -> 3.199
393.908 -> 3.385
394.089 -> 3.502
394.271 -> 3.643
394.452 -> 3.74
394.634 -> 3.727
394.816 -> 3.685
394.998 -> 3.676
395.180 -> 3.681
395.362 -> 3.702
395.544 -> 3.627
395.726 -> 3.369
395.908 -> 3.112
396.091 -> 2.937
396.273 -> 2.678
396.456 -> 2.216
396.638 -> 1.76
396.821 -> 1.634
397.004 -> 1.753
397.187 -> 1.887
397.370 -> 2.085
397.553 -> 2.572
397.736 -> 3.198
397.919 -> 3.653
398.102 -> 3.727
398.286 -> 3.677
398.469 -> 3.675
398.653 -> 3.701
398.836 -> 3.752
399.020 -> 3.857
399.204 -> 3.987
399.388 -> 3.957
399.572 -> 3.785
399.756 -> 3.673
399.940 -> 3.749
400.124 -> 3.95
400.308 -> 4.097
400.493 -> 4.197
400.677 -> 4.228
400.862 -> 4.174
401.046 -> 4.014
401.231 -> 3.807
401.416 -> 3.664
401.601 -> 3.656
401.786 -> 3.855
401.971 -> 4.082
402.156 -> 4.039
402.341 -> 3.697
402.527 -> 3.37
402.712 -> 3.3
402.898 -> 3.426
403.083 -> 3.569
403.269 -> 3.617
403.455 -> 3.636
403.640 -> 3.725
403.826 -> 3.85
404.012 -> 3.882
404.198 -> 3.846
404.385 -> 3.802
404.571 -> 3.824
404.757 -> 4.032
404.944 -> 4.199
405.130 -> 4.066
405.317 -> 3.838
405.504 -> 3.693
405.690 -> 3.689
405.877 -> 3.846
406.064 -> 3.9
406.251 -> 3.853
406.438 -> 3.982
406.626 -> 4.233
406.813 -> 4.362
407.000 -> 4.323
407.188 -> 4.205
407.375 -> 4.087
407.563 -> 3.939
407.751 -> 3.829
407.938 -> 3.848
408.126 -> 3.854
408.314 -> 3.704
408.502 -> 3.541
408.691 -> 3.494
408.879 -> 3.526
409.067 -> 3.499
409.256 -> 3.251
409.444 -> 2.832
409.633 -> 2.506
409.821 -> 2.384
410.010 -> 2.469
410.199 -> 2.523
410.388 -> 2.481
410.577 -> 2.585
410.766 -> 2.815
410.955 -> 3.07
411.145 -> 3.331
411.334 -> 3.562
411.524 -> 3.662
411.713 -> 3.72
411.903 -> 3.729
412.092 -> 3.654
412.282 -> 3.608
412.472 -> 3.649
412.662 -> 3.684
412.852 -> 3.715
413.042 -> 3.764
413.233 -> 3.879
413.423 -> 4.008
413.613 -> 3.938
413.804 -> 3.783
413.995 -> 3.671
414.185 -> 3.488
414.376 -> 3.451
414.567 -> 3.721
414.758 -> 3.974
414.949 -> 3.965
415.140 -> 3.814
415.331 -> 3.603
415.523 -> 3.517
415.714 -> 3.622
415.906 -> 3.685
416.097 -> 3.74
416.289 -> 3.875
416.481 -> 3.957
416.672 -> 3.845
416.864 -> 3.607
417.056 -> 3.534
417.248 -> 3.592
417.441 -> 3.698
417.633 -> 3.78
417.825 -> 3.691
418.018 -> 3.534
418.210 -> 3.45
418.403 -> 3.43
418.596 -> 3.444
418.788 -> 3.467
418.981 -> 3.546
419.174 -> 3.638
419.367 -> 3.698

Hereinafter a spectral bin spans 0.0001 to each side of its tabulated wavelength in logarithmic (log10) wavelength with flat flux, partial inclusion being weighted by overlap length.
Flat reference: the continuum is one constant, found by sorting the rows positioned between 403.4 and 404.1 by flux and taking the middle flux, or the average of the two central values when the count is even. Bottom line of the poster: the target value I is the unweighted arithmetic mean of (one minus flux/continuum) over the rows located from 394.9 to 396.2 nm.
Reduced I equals 0.09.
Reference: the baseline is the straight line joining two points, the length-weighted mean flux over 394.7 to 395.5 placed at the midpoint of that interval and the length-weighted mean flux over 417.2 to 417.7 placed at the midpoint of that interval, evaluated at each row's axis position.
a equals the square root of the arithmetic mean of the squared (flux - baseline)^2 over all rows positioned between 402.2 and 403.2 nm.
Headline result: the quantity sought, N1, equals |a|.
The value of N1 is 0.09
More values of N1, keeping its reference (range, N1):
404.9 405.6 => 0.15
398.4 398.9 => 0.00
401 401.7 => 0.05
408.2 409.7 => 0.56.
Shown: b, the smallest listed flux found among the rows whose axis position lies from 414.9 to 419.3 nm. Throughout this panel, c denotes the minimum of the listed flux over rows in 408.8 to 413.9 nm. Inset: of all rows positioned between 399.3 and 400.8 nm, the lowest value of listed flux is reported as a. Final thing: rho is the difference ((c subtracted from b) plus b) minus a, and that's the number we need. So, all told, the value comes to 0.8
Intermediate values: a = 3.673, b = 3.43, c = 2.384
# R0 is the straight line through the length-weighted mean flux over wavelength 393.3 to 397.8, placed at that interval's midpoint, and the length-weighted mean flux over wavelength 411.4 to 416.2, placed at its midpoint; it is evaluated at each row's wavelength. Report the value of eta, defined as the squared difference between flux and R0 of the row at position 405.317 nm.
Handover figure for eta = 0.22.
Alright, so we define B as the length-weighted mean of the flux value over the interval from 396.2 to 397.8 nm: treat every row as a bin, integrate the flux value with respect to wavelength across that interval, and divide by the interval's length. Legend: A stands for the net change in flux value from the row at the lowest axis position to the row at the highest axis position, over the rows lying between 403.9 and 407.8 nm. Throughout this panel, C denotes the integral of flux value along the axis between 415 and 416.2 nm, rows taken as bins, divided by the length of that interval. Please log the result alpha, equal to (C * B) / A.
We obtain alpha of -151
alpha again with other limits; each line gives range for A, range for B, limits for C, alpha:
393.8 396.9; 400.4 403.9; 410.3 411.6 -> -7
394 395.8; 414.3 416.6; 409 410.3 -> -78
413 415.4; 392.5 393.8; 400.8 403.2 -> -71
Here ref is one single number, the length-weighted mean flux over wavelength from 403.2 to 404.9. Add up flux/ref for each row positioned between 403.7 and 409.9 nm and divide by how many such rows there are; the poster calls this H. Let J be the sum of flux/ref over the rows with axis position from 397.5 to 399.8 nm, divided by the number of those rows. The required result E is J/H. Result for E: 0.97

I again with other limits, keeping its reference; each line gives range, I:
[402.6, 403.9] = 0.05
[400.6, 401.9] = -0.03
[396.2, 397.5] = 0.47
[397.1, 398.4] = 0.22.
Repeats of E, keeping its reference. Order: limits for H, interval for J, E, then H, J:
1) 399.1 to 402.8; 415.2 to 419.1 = 0.94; 1.01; 0.95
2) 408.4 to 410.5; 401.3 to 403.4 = 1.24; 0.77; 0.96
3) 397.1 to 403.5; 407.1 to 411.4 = 0.90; 0.95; 0.86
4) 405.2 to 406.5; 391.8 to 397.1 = 0.81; 1.00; 0.82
